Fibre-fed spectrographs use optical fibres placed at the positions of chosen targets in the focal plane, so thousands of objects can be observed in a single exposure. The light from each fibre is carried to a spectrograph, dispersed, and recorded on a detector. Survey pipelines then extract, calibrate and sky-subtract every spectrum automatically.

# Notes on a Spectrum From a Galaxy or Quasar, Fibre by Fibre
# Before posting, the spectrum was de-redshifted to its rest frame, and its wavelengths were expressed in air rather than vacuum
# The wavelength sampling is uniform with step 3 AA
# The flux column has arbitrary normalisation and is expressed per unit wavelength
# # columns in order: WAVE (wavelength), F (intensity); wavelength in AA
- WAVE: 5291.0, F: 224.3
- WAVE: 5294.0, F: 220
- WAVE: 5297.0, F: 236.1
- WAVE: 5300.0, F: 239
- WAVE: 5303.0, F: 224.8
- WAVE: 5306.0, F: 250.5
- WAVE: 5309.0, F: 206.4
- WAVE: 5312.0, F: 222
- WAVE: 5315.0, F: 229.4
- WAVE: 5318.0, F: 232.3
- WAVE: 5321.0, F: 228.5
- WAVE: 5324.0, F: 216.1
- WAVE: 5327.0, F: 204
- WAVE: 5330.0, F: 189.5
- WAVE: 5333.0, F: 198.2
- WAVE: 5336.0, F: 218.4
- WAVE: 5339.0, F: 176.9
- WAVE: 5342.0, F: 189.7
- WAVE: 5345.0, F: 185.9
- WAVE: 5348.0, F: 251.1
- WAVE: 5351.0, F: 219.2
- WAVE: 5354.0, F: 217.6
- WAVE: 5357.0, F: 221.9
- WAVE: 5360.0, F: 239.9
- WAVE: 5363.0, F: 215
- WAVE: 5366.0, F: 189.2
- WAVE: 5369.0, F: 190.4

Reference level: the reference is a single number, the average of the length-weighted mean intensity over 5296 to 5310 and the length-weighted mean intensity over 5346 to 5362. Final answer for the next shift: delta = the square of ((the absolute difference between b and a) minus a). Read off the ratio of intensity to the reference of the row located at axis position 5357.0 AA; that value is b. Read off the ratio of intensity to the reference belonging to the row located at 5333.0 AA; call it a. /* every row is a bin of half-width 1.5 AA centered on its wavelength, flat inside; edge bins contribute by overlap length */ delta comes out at 0.58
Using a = 0.86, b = 0.96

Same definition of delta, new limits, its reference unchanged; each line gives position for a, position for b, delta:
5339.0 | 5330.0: 0.51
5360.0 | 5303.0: 0.95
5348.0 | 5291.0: 0.95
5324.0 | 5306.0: 0.62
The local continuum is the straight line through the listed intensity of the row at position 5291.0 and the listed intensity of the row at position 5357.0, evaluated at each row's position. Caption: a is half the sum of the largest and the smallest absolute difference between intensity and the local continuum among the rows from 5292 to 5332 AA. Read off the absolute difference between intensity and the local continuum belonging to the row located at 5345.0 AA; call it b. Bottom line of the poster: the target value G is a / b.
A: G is 0.5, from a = 17.2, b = 36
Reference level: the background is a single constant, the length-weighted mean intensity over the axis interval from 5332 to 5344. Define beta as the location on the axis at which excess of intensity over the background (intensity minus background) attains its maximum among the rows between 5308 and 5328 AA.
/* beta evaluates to 5318.0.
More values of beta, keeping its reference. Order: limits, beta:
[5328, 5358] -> 5348.0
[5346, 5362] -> 5348.0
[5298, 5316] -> 5306.0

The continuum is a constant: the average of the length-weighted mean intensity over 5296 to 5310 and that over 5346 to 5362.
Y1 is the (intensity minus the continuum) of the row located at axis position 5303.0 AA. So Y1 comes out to -5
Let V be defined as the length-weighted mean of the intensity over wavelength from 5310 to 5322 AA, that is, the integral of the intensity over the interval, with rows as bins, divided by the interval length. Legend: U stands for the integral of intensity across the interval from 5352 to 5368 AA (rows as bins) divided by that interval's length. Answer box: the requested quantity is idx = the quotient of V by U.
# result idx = 1.05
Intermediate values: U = 216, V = 227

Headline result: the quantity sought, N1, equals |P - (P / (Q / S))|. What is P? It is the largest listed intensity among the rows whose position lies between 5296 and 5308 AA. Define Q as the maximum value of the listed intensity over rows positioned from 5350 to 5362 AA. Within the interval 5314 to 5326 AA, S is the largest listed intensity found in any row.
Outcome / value 8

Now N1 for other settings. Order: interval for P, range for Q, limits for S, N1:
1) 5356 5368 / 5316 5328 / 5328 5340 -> 14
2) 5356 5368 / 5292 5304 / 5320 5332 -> 11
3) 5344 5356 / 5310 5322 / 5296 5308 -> 20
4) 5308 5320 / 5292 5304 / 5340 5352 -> 12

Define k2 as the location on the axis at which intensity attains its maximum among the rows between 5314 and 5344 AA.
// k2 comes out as 5318.0 AA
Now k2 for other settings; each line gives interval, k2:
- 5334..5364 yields 5348.0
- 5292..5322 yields 5306.0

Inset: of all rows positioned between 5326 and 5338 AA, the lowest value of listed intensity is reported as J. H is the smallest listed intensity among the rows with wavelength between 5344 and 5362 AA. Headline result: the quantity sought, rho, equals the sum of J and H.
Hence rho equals 375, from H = 185.9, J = 189.5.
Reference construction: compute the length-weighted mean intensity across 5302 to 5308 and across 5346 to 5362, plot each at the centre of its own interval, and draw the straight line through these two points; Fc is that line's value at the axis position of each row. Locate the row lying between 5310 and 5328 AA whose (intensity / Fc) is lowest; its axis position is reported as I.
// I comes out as 5327.0 AA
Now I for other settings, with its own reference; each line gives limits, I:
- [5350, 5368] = 5366.0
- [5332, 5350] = 5339.0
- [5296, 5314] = 5309.0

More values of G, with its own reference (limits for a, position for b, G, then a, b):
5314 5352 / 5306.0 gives 0.9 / 24.3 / 27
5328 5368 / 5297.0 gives 1.9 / 22.8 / 12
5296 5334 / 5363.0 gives 2.6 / 17.2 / 7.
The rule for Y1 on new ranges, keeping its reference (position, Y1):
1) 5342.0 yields -40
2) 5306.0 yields 20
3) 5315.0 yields -1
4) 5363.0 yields -15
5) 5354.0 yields -12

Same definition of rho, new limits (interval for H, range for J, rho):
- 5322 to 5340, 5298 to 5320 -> 383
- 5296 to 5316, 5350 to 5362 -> 424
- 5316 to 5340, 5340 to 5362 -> 363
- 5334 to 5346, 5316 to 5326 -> 393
